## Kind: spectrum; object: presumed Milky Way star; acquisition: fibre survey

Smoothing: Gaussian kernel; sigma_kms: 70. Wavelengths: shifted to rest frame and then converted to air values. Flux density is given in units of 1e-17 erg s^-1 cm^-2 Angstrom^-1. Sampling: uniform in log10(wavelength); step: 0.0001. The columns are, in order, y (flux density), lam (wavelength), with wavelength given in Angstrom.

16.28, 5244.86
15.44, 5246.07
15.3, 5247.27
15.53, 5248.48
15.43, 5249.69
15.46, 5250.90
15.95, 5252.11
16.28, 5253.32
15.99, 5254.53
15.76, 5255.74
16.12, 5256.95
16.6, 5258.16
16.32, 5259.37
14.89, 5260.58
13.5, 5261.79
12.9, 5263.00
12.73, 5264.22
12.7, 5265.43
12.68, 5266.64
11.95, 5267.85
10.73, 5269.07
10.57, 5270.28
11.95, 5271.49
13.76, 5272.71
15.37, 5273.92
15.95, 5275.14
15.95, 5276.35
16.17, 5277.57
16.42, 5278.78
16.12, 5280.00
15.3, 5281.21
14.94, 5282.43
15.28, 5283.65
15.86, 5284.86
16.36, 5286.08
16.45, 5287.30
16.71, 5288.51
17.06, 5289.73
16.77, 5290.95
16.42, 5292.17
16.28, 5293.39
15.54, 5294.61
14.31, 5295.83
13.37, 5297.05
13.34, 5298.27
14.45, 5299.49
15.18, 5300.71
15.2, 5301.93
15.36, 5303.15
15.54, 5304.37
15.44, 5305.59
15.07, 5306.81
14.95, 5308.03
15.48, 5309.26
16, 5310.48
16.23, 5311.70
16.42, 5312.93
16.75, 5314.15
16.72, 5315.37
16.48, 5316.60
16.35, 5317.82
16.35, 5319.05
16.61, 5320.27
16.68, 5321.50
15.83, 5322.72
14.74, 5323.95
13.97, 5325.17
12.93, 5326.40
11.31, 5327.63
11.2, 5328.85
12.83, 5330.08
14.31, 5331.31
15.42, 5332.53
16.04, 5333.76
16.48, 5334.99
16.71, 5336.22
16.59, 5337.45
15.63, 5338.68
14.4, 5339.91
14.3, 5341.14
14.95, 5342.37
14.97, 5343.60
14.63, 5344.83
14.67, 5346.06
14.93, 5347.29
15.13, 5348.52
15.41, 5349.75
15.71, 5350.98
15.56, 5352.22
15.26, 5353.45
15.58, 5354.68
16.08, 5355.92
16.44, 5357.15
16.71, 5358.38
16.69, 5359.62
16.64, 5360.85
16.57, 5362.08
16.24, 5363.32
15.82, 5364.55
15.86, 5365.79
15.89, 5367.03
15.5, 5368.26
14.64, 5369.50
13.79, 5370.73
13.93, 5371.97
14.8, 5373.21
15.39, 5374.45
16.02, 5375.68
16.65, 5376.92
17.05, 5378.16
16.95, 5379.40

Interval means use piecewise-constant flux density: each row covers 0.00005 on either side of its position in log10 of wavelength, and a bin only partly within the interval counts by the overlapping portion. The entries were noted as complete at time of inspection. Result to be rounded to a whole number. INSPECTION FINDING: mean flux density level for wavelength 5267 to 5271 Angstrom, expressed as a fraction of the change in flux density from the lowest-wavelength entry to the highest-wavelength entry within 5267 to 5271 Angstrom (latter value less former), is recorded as -8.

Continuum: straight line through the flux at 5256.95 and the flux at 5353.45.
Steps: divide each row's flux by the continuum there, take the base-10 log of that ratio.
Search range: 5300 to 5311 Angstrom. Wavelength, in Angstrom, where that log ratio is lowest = 5308.03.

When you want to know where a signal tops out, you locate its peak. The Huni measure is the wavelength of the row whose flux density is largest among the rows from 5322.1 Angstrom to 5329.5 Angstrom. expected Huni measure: 5322.72 Angstrom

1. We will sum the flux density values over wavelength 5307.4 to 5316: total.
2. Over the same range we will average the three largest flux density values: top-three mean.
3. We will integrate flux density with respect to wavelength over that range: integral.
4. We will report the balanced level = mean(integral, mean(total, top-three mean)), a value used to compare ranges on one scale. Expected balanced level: 101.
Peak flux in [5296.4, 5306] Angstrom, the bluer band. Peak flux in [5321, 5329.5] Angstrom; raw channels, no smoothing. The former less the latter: -1.1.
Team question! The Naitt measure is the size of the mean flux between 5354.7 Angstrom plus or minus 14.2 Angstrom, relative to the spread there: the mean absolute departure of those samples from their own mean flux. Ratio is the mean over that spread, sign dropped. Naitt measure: 27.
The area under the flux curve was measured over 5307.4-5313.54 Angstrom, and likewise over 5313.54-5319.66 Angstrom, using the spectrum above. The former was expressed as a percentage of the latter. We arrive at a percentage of 96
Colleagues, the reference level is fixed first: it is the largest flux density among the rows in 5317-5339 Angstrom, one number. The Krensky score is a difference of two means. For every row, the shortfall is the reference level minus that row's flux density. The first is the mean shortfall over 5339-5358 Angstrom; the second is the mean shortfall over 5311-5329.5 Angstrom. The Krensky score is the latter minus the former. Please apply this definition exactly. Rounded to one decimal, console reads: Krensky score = 0.0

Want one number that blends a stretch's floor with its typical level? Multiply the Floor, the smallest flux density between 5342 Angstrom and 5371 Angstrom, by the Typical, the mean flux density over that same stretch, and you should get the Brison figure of 215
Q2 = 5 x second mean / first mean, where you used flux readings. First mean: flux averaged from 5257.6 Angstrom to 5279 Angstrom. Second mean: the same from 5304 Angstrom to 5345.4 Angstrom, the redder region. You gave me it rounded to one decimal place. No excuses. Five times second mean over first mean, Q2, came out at 5.5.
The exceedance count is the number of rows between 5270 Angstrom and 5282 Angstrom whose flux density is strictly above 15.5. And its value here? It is 5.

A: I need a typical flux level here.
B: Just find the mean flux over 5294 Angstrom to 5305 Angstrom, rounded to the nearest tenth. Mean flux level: 14.7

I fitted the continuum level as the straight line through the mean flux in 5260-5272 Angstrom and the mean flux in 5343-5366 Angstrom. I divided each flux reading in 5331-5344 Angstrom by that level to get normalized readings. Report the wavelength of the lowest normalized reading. 5341.14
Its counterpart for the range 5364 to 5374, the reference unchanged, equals 5370.73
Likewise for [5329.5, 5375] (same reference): 5370.73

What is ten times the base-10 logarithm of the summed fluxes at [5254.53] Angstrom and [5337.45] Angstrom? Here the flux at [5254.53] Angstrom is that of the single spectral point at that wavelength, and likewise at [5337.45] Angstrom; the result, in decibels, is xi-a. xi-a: 15.13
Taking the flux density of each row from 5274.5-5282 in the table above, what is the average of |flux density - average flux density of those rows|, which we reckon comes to 0.25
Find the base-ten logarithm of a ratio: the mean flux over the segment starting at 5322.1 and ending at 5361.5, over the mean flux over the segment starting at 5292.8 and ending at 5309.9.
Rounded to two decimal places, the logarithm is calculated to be 0.00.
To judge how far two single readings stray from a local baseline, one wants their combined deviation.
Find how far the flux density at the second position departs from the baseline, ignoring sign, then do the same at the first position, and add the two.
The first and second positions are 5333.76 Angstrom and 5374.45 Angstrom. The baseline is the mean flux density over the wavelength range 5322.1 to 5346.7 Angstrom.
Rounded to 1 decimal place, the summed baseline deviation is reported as 2.2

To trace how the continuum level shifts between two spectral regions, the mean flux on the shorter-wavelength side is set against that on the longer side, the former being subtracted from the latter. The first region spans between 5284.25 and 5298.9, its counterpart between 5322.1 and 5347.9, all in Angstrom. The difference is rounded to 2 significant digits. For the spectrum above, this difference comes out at -1.1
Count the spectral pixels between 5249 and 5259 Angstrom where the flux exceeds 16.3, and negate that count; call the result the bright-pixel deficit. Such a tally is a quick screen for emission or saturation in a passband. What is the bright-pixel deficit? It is -1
